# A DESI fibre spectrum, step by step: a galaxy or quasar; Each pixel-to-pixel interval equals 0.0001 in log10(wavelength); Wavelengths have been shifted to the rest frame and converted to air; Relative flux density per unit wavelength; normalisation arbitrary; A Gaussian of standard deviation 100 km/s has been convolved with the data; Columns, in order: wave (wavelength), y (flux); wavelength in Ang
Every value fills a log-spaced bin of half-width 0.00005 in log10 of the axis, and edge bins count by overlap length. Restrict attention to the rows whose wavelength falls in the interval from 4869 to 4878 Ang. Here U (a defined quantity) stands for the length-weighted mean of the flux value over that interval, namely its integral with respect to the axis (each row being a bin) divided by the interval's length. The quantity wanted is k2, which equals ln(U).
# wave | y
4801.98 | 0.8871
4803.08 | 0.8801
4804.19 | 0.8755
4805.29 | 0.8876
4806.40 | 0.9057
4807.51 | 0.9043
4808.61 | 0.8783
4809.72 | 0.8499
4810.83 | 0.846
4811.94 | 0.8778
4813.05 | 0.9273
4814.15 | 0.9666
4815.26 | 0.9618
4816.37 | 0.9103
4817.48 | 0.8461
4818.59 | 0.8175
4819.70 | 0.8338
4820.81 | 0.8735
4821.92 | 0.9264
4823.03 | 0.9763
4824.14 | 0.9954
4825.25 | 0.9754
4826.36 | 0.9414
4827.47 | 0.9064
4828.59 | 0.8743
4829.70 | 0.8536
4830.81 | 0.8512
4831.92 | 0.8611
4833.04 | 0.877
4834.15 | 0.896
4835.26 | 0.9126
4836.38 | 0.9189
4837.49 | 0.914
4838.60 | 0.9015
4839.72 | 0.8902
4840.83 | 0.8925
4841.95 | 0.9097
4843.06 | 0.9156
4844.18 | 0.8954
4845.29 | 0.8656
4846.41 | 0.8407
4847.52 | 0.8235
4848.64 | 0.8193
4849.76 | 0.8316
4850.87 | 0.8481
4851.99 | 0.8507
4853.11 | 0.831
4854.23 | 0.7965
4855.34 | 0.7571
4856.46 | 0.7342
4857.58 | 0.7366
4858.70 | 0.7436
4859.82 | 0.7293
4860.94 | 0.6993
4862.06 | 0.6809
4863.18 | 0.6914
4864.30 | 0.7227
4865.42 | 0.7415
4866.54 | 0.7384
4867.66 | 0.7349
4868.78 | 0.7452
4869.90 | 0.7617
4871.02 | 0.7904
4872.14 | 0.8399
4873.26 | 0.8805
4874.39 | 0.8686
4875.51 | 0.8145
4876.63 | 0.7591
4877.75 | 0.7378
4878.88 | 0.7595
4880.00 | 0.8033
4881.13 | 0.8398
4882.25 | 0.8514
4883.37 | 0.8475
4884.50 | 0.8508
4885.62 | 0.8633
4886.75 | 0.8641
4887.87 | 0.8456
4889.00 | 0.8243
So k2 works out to -0.21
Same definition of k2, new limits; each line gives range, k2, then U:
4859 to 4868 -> -0.33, 0.72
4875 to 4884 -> -0.22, 0.80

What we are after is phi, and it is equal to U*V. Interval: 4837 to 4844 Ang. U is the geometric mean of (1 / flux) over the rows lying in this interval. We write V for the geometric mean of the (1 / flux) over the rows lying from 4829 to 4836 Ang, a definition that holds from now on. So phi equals 1.26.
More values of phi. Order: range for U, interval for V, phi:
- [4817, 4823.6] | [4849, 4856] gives 1.39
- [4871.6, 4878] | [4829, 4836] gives 1.40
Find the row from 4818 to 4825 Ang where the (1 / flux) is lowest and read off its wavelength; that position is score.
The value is 4824.14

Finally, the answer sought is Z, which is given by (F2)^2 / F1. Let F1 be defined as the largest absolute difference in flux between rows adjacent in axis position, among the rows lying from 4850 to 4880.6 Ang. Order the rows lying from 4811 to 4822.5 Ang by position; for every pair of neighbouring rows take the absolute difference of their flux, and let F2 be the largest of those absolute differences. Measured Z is 0.074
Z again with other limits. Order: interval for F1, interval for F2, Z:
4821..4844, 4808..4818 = 0.083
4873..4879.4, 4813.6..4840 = 0.074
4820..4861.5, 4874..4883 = 0.058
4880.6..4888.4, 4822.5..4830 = 0.066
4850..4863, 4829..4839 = 0.009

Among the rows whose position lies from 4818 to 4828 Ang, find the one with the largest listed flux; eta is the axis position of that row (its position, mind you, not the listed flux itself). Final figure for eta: 4824.14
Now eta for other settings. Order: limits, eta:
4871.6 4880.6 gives 4873.26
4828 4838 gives 4836.38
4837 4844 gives 4843.06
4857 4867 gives 4858.70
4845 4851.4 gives 4845.29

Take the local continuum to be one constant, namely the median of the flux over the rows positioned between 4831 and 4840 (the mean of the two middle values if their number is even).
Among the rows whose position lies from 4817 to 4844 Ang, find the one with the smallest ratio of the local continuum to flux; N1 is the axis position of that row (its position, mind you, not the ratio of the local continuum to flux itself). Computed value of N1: 4824.14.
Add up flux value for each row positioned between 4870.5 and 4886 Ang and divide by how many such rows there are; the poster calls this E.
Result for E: 0.82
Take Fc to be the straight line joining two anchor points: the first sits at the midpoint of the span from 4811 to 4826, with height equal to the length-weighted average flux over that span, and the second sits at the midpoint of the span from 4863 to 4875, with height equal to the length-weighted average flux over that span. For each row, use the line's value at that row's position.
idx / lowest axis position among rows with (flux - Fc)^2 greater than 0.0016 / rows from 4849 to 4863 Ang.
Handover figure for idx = 4855.34 Ang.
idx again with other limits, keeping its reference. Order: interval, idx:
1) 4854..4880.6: 4855.34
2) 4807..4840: 4808.61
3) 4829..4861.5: 4835.26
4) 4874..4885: 4874.39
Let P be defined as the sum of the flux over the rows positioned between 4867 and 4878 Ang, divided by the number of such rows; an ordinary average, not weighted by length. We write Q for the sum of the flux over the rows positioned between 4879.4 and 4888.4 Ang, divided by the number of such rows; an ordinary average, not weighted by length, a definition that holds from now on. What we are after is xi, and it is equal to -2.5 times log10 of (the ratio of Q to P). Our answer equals -0.07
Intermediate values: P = 0.793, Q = 0.846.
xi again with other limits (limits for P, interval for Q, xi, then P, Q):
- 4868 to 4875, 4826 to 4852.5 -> -0.08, 0.814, 0.879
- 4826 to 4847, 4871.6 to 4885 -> 0.09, 0.890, 0.821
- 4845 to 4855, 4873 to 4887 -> 0.01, 0.834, 0.826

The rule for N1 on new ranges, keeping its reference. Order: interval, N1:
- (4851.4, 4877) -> 4873.26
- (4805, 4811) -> 4806.40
